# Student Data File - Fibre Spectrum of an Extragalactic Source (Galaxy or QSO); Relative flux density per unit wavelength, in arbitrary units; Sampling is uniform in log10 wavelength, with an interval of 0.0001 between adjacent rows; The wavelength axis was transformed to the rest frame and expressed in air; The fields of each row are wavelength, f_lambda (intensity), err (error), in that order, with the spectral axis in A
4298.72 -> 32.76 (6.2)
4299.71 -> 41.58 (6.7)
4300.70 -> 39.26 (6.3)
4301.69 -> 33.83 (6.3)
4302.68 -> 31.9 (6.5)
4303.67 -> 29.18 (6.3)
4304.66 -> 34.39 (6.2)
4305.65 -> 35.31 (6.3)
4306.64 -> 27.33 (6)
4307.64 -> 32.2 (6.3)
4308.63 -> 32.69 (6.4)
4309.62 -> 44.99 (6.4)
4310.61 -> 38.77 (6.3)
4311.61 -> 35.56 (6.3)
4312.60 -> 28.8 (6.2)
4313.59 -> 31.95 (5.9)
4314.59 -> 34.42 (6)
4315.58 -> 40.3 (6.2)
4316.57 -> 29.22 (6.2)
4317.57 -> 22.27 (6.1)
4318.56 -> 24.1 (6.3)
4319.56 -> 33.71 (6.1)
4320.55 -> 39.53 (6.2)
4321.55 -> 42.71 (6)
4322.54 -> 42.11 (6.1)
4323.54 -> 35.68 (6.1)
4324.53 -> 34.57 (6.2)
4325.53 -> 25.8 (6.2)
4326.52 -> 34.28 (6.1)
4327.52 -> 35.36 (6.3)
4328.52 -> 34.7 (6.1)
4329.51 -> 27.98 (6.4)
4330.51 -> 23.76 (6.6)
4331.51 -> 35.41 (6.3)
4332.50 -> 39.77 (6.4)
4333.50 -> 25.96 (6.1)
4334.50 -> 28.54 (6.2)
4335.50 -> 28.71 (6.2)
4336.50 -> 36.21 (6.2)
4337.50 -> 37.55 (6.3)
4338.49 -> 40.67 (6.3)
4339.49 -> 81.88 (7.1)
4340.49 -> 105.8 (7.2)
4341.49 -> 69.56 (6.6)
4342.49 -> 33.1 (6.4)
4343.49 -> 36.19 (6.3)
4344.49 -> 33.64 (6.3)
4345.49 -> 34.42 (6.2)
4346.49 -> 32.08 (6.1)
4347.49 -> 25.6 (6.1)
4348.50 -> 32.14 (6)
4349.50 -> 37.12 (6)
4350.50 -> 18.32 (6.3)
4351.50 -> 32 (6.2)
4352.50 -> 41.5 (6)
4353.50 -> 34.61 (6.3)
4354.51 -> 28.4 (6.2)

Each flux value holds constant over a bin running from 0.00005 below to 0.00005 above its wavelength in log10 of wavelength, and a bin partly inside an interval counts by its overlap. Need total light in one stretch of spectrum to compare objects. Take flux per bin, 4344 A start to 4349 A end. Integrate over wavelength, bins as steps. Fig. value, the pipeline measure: 158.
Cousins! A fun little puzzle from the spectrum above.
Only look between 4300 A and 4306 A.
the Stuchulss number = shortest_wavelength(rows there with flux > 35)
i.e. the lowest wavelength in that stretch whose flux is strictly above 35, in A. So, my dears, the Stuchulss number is 4300.70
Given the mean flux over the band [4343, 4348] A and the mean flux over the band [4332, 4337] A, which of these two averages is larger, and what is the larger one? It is 32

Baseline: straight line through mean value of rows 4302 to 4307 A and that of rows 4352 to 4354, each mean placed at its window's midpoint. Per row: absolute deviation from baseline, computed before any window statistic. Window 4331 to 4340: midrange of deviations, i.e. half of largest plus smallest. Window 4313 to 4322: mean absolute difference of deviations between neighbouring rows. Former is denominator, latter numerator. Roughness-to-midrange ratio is 0.20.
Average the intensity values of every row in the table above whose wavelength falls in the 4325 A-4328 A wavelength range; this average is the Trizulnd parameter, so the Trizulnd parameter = 31.8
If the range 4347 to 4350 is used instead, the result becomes 31.6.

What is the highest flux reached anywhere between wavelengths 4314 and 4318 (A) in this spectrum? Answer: 40.3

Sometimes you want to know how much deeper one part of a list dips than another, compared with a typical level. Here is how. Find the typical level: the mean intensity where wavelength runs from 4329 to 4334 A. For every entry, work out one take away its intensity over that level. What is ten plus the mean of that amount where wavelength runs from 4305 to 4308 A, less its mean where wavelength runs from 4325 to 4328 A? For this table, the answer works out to 10.0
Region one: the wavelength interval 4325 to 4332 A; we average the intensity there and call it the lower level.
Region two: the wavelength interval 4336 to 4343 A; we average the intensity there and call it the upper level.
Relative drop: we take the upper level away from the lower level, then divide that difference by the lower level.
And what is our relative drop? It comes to -0.86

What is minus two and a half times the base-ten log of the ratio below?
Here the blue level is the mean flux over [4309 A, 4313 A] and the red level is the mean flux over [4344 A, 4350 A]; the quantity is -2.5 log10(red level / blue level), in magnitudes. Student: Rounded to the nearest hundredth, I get 0.14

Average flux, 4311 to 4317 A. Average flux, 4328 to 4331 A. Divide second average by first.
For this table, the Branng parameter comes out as 0.86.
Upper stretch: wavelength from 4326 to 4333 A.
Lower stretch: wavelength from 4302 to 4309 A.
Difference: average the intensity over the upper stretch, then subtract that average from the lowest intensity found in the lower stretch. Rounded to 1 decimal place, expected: -5.7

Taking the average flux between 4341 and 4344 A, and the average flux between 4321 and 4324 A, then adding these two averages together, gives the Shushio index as 86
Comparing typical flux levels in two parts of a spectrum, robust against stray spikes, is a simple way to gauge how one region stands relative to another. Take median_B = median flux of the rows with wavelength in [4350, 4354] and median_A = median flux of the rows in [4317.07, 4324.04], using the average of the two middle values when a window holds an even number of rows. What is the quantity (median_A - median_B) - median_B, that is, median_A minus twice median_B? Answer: -31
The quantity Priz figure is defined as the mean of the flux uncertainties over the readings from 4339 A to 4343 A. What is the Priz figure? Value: 6.82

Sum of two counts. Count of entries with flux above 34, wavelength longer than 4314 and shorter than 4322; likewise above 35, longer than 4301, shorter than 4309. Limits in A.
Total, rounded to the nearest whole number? 5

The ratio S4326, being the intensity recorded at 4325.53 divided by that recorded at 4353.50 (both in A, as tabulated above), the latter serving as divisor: 0.75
